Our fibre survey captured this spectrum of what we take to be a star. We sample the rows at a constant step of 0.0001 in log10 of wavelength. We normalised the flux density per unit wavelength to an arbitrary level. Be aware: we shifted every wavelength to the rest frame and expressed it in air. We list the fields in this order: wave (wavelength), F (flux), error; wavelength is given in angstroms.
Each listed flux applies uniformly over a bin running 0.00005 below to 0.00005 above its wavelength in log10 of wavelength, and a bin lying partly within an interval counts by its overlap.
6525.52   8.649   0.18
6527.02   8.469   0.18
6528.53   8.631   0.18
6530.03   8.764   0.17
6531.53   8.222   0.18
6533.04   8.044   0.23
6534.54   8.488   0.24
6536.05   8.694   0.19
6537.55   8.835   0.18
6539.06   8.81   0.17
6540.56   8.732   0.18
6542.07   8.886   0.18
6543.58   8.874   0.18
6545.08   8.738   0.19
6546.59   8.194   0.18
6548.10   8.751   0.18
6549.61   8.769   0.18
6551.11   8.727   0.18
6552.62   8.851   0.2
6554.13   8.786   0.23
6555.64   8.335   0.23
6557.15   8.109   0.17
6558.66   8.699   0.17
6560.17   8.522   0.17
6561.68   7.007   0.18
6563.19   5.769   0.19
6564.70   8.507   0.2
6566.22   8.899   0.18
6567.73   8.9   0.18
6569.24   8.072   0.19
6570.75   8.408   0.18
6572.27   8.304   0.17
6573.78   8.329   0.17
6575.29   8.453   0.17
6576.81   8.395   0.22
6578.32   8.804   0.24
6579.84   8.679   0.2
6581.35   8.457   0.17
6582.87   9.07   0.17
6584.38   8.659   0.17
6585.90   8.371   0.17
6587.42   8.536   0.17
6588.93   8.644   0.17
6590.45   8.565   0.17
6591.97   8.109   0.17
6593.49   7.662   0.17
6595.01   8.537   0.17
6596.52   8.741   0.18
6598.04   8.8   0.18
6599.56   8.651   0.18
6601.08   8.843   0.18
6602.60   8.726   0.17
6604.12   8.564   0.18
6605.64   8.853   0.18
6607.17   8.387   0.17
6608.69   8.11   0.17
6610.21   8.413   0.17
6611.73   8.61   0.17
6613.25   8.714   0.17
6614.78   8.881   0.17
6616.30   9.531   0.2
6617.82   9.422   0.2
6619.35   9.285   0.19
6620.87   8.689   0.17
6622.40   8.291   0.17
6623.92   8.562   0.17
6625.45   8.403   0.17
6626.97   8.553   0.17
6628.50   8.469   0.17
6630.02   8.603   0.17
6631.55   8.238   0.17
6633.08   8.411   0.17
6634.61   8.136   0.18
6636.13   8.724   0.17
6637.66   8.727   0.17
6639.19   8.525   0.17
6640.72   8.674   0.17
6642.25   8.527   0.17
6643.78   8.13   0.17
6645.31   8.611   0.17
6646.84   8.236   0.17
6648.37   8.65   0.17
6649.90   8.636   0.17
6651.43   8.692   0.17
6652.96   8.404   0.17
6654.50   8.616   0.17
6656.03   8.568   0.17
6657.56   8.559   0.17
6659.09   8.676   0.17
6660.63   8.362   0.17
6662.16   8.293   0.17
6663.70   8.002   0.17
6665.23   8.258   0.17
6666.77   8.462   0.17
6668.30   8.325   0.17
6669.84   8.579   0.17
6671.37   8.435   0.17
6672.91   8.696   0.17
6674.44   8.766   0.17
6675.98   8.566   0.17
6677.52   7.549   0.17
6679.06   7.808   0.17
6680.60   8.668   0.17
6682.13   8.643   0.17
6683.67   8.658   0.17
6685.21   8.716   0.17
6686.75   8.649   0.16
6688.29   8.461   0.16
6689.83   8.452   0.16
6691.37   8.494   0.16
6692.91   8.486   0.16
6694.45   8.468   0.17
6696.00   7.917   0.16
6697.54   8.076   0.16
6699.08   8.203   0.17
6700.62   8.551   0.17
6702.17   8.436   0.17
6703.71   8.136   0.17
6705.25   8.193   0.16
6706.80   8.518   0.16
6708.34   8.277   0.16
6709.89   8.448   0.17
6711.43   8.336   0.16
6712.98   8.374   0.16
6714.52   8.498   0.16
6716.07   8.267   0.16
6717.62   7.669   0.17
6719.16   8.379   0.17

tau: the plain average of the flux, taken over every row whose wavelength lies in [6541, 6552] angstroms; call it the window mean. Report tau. 8.71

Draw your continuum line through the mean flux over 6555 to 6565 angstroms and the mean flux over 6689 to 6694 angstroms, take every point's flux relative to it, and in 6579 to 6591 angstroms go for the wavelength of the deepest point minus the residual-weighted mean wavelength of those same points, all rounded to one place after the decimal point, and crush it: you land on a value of 1.1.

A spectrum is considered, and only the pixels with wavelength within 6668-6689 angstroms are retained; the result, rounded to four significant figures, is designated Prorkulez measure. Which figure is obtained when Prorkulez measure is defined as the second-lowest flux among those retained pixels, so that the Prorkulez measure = 7.808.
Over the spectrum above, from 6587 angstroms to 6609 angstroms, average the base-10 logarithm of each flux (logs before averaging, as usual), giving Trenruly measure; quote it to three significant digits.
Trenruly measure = 0.930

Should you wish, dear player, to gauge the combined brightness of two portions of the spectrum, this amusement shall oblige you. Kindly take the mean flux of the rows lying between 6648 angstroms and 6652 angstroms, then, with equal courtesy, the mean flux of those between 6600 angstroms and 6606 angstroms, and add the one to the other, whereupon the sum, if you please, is 17.4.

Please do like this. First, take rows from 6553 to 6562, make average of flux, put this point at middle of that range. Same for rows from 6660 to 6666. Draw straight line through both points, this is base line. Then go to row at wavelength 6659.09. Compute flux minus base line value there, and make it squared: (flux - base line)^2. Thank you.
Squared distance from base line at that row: 0.20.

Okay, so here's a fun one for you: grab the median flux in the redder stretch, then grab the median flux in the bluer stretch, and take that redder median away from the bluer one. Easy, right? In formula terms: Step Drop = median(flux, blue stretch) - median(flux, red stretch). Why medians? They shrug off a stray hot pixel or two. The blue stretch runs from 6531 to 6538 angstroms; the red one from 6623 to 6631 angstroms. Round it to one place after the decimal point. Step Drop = -0.1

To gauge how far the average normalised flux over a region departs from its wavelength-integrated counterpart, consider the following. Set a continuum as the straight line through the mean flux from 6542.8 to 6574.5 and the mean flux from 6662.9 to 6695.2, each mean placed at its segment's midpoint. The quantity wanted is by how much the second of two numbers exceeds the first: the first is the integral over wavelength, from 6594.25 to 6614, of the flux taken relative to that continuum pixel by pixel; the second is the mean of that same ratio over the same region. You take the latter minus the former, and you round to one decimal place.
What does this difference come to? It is -19.3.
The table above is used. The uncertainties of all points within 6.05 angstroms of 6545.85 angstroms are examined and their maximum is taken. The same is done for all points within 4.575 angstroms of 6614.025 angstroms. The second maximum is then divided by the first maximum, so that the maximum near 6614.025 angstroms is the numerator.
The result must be 1.05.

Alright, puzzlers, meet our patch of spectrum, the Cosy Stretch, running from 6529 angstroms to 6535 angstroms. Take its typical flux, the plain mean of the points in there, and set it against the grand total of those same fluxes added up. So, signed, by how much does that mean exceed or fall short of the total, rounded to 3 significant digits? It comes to -25.1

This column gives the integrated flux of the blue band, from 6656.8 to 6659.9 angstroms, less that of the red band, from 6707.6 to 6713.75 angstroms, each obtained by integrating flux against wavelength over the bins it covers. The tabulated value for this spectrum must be -25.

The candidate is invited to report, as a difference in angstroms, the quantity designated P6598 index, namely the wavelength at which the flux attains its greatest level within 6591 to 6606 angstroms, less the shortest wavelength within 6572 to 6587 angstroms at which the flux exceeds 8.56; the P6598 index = 27.3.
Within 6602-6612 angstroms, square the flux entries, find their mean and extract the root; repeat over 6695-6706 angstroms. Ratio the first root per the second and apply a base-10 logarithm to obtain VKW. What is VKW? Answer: 0.016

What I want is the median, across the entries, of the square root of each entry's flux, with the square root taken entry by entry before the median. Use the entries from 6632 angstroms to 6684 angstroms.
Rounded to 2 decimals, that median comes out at 2.93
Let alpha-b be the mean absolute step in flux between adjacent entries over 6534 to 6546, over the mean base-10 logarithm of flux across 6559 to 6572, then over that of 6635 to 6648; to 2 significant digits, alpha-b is 0.13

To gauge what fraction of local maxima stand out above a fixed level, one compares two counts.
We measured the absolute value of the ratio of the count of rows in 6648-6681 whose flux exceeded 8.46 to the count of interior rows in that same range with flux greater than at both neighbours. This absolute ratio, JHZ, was 2.2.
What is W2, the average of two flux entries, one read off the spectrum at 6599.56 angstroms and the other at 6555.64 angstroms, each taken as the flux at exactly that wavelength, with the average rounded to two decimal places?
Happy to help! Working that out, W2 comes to 8.49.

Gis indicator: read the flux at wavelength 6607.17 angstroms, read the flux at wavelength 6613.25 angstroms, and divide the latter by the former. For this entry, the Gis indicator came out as 1.04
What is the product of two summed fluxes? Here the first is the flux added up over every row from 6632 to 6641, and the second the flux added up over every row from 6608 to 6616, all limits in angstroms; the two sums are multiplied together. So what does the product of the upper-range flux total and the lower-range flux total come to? 2188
